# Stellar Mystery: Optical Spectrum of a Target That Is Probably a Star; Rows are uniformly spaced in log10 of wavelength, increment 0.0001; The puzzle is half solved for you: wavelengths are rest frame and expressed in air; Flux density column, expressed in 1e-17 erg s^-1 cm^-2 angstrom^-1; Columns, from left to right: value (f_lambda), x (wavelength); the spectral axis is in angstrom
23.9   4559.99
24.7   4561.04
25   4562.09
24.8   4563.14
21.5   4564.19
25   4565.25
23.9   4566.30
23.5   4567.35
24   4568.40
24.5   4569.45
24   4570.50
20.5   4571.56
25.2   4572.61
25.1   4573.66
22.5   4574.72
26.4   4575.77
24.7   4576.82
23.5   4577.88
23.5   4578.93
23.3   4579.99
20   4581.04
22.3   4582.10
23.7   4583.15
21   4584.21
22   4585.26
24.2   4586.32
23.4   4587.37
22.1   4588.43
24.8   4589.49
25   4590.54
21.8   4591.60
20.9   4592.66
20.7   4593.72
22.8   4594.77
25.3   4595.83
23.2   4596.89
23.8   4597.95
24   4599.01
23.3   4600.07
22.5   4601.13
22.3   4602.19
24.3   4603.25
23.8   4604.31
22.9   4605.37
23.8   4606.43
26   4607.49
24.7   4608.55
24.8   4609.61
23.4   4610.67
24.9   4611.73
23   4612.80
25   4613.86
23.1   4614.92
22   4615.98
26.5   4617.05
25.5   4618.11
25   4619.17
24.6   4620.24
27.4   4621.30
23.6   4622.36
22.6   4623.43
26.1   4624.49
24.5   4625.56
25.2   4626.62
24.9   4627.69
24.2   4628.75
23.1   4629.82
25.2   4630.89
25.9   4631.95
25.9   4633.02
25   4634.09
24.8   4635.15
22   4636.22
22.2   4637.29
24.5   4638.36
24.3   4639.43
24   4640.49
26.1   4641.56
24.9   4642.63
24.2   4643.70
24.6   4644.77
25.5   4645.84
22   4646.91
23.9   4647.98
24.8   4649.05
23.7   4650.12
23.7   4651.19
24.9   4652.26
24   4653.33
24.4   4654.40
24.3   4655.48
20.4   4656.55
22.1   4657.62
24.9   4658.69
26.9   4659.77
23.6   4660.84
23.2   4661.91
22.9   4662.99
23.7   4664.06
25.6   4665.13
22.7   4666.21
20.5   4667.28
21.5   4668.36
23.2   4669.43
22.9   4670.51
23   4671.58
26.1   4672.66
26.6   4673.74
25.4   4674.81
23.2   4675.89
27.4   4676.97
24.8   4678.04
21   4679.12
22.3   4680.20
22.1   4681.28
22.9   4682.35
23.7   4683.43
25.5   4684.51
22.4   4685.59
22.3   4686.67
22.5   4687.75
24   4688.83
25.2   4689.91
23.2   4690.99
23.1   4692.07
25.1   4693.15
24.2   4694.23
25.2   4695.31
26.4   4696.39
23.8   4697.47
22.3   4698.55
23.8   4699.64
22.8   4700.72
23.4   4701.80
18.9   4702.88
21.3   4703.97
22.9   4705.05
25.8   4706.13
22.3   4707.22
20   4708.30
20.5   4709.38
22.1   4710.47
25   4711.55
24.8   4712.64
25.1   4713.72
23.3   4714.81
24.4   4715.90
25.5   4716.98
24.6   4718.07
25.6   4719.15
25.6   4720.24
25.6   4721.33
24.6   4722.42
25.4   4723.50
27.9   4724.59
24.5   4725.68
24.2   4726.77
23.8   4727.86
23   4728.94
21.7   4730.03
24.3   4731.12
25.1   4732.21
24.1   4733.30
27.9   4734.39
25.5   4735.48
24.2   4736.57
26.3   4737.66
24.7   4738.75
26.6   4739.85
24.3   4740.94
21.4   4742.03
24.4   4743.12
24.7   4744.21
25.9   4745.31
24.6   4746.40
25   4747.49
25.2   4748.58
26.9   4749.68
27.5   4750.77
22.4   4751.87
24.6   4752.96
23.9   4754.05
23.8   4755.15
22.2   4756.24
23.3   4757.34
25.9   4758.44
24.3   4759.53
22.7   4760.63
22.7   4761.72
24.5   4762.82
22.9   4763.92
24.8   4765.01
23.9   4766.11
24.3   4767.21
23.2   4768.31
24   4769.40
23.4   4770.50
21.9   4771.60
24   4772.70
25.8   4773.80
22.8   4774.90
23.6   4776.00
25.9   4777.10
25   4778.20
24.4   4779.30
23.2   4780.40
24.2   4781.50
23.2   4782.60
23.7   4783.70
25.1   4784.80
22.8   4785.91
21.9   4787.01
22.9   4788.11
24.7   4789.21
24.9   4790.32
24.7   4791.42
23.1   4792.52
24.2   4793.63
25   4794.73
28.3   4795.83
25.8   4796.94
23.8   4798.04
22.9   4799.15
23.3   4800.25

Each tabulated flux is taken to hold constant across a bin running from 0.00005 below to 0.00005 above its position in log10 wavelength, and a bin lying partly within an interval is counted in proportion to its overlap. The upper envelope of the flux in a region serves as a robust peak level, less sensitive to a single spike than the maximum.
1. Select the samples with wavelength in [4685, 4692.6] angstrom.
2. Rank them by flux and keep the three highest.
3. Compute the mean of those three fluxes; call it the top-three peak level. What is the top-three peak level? 24.1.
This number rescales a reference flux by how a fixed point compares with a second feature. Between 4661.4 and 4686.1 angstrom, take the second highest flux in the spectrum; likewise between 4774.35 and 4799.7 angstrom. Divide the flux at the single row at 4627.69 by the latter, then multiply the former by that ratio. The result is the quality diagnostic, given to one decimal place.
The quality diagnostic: 25.6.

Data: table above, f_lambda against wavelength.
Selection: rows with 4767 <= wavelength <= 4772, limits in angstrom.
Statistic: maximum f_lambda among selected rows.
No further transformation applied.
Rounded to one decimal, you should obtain 24.3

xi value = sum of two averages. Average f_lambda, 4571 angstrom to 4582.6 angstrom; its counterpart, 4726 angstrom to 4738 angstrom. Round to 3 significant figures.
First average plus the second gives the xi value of 47.9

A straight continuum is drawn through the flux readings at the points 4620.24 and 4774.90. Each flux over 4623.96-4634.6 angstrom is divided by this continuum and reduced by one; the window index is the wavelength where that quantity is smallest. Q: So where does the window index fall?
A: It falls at 4629.82 angstrom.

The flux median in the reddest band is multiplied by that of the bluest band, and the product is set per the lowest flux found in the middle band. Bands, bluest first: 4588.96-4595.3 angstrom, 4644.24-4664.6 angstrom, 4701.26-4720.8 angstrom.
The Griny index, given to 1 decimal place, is 26.1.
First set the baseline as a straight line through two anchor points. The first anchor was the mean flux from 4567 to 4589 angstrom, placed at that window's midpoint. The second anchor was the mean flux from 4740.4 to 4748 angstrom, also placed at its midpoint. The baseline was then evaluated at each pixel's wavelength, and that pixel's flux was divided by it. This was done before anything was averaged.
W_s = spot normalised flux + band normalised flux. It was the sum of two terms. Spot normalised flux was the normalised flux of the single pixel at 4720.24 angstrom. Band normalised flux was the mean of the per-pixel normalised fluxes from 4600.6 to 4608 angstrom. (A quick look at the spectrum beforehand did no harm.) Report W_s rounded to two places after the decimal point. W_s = 2.07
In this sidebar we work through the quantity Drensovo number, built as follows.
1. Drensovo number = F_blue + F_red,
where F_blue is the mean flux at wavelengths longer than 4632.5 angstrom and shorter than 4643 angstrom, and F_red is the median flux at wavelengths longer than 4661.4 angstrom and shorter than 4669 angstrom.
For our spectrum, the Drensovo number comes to 47.3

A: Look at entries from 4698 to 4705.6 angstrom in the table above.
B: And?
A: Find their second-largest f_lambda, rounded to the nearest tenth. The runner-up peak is 23.4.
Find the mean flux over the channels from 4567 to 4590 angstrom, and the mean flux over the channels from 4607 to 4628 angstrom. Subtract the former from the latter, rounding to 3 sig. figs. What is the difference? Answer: 1.27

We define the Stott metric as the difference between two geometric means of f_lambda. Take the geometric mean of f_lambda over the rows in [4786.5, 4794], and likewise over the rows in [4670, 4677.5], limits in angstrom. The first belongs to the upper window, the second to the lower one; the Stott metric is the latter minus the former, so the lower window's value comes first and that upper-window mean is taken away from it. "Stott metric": 1.1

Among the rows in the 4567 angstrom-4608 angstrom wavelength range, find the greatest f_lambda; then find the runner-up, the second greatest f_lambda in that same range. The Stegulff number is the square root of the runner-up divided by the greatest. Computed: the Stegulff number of 0.992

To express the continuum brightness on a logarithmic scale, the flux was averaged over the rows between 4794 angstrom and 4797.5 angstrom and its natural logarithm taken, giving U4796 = 3.27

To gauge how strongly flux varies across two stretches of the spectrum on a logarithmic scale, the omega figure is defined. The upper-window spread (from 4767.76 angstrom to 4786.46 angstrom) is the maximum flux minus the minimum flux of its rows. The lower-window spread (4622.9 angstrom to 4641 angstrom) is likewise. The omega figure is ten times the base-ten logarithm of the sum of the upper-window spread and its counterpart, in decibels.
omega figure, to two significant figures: 9.1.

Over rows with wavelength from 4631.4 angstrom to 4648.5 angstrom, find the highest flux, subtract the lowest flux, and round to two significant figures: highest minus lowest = 4.1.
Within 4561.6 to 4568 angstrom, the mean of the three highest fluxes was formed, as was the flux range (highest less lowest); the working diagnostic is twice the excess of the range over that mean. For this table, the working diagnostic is -42.9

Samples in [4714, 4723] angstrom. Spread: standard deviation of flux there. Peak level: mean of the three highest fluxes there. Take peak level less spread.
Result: 24.8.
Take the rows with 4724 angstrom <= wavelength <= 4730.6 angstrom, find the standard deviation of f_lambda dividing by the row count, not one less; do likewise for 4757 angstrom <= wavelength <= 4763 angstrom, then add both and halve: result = 1.52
